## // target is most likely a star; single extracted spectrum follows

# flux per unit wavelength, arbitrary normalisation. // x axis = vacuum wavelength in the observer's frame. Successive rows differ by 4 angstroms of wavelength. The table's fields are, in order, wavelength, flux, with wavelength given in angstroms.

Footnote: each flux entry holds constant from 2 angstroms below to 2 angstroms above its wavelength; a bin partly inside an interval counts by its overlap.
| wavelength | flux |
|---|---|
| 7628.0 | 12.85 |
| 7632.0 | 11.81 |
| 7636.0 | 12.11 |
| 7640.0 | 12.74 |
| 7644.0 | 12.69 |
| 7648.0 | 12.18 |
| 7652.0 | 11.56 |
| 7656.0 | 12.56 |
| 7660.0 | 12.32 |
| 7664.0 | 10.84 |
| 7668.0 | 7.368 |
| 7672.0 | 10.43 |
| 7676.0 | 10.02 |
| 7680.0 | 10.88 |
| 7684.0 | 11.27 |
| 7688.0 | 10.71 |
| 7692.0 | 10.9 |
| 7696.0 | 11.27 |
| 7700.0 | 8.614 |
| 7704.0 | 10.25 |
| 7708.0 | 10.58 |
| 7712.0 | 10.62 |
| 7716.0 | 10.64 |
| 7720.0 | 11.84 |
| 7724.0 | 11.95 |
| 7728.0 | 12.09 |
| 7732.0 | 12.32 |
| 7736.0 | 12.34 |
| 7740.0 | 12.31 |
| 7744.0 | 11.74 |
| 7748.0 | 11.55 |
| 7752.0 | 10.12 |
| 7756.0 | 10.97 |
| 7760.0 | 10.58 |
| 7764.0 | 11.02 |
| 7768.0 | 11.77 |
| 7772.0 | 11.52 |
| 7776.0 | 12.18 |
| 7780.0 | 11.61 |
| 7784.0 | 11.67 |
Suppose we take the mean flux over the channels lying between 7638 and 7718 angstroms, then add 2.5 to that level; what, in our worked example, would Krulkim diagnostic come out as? 13.4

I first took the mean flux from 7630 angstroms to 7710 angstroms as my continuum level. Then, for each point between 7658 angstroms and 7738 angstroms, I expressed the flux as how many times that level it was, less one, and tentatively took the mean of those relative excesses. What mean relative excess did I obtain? -0.017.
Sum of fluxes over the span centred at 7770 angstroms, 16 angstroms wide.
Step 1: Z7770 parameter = 46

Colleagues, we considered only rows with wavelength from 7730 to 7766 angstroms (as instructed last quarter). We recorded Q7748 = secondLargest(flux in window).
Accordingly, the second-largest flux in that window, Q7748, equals 12.32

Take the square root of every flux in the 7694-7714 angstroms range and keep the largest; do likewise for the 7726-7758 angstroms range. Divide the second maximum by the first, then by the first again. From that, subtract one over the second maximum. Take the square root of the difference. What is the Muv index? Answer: 0.16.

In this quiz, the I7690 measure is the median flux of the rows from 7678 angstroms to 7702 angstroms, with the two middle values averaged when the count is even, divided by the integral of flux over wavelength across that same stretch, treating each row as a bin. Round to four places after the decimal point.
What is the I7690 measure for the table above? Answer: 0.0428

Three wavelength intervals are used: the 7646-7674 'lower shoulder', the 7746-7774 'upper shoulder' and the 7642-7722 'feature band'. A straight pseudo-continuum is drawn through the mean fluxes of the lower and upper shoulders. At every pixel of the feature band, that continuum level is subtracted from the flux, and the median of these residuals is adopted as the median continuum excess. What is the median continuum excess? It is -0.182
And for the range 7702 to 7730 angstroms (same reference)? -0.419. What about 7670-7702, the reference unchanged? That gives -0.251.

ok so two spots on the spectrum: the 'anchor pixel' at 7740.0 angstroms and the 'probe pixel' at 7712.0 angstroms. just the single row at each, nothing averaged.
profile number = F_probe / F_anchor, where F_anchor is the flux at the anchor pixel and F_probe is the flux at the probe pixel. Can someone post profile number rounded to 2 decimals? 0.86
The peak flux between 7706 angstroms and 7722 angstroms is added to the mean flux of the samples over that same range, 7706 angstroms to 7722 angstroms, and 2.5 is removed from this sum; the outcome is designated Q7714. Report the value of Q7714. 20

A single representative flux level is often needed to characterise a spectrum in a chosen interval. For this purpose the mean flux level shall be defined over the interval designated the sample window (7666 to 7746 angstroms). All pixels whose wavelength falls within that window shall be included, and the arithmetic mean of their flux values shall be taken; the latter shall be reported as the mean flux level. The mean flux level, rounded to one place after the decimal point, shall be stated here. 10.9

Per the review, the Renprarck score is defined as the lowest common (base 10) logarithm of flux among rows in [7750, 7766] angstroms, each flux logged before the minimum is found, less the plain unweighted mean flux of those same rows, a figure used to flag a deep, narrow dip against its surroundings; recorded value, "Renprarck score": -9.7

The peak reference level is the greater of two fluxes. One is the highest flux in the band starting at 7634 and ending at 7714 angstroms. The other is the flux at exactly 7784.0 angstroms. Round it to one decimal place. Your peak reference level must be 12.7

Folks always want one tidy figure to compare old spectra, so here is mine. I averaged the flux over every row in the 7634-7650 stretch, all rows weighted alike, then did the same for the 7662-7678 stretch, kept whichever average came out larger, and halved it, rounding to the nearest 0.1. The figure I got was 6.2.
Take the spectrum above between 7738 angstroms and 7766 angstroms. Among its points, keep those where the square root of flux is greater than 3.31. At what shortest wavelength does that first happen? 7740.0 angstroms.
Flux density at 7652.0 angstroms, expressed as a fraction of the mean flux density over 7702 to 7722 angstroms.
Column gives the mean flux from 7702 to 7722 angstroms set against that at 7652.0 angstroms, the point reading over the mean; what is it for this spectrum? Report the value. 1.07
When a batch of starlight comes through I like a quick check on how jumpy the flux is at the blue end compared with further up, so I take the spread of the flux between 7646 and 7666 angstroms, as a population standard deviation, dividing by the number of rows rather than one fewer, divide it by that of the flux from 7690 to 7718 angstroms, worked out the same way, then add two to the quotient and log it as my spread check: 2.8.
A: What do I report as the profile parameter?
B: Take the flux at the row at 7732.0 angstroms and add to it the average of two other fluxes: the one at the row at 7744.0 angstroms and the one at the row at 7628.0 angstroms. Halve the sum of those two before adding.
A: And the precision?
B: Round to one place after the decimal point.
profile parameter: 24.6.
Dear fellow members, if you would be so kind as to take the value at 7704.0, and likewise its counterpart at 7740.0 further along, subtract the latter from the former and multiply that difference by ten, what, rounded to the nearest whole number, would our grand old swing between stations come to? -21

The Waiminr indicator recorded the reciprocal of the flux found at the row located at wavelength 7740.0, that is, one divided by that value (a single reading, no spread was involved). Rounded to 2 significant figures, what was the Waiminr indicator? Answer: 0.081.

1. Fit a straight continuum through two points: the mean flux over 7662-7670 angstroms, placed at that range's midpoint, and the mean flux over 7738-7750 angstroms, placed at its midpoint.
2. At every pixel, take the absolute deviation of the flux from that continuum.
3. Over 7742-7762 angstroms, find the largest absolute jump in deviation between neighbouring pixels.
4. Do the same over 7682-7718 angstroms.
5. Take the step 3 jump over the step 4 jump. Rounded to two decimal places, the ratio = 1.05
